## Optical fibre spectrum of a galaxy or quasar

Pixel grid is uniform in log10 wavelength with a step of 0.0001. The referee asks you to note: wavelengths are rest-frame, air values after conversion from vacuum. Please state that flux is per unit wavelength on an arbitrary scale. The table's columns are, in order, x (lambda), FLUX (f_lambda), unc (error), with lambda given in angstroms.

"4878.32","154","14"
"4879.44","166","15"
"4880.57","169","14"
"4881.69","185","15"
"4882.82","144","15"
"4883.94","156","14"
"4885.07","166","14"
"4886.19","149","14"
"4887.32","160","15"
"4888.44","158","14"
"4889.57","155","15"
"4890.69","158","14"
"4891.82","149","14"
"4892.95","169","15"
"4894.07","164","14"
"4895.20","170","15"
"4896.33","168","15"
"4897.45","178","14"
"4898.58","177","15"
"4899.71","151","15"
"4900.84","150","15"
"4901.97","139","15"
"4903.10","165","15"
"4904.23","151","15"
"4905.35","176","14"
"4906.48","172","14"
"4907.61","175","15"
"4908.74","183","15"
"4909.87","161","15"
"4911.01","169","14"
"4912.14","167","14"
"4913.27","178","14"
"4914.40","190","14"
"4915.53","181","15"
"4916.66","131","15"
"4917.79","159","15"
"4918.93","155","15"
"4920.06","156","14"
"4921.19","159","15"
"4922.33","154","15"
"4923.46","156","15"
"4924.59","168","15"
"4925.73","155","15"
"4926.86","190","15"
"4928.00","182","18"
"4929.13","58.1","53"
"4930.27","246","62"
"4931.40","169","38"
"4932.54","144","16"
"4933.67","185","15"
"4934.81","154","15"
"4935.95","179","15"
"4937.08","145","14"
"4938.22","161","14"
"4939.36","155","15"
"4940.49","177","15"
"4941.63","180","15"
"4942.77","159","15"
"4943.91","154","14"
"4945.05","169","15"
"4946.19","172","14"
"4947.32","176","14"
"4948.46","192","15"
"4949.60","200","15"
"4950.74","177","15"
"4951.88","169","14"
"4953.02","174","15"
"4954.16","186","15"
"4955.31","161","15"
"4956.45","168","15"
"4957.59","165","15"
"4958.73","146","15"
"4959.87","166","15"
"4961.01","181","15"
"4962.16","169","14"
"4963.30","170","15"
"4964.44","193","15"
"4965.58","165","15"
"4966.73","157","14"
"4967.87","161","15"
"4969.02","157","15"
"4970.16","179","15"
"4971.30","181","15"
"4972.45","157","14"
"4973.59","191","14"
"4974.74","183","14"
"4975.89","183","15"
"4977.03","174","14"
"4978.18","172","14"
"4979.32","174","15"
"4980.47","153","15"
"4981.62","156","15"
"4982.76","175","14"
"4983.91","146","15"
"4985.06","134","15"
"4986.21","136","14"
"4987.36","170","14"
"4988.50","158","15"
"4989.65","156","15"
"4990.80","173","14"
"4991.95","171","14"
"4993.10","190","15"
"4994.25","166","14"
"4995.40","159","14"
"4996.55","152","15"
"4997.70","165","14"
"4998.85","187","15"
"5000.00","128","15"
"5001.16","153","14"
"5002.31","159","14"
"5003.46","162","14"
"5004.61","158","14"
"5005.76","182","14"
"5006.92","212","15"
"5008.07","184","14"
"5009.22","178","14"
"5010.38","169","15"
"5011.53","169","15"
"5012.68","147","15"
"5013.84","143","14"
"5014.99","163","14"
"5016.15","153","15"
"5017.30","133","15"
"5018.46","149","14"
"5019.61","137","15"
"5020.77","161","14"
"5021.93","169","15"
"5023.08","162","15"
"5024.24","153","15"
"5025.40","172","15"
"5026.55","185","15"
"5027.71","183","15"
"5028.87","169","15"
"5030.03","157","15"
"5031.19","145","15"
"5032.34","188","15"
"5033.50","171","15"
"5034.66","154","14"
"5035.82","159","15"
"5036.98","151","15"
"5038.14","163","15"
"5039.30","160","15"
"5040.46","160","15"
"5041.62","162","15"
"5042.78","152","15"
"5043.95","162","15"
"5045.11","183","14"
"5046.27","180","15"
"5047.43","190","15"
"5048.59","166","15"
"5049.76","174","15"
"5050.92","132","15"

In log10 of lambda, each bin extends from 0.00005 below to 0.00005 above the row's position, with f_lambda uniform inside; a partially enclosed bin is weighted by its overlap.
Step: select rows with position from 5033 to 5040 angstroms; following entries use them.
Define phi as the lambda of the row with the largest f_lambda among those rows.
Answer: 5033.50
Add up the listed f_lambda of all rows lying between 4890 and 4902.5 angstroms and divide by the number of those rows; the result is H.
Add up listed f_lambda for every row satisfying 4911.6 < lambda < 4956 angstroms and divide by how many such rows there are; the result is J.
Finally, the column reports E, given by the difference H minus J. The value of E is -6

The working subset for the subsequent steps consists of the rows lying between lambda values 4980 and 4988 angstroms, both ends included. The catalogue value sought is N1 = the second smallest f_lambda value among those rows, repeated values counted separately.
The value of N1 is 136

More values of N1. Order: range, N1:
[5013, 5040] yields 137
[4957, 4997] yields 136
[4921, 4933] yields 144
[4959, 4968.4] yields 161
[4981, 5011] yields 134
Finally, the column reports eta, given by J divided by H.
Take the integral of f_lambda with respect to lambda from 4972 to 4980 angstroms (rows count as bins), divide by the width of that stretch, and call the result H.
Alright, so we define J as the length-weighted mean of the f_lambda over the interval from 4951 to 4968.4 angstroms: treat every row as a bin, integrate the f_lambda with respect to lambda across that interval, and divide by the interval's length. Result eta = 0.96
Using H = 176.3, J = 169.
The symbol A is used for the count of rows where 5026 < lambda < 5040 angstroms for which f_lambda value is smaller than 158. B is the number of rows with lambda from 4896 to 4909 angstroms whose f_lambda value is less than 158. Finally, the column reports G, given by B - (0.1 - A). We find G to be 7.9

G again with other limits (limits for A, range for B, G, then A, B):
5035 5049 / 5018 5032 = 6.9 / 2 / 5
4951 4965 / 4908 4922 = 3.9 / 1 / 3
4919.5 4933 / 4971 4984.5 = 9.9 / 6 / 4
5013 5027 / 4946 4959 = 6.9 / 6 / 1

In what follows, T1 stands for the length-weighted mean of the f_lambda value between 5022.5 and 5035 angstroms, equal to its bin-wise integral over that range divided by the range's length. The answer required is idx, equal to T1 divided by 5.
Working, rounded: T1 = 168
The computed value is 33.5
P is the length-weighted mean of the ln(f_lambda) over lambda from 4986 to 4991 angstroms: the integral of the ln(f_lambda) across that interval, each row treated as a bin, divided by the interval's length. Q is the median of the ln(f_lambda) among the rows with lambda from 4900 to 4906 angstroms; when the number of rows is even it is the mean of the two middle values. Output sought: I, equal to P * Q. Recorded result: 25.4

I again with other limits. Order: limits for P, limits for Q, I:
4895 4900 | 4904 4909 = 26.5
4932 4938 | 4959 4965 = 26.1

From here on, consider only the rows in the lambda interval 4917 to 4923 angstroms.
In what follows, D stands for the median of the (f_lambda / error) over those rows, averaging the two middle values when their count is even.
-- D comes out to 10.6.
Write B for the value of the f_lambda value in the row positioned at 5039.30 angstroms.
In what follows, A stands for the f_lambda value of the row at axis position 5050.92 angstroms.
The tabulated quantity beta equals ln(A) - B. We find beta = -155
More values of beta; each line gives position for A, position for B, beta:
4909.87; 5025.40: -167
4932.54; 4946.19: -167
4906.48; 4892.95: -164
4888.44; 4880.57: -164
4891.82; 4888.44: -153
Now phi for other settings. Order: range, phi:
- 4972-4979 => 4973.59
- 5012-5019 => 5014.99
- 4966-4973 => 4971.30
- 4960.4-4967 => 4964.44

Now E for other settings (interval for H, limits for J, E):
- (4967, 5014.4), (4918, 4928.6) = 2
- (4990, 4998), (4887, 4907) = 6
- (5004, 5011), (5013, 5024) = 28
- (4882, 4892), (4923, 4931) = -10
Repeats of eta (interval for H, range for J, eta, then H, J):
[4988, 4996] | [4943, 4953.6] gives 1.05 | 167.5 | 175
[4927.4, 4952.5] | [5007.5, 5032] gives 0.96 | 168.4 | 161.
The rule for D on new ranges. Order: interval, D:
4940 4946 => 11.3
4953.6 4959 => 11.0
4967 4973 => 11.2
